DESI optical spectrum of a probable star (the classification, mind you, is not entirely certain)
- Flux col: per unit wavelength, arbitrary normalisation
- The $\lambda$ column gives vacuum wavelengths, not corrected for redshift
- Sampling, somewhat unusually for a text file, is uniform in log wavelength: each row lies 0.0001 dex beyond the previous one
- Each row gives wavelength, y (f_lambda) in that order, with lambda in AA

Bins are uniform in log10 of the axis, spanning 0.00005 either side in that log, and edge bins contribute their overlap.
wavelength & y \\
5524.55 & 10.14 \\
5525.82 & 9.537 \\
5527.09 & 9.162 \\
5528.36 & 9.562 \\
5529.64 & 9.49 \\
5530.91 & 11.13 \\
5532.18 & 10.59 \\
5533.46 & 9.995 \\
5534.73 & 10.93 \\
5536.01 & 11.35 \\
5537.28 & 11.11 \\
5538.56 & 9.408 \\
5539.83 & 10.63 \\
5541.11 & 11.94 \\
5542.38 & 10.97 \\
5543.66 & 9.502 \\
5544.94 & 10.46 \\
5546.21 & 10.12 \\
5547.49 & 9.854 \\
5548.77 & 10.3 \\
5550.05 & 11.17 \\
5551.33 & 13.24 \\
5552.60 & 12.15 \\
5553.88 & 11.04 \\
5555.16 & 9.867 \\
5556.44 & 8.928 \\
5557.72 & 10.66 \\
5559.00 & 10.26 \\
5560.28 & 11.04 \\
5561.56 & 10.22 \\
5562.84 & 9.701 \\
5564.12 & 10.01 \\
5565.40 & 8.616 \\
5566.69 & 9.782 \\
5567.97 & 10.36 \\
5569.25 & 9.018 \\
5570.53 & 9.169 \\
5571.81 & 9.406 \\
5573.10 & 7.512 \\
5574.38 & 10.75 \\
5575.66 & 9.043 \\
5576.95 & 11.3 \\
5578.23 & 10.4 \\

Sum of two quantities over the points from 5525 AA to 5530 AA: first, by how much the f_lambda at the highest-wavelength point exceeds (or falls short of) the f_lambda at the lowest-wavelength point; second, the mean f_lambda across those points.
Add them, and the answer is 9.4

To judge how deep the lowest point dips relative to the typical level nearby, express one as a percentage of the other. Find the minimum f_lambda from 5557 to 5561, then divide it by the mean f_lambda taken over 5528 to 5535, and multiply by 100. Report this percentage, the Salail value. 100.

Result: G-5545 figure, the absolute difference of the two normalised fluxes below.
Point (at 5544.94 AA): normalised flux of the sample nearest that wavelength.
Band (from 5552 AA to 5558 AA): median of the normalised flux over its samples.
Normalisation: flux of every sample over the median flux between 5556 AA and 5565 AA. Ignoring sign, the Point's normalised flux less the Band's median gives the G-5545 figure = 0.020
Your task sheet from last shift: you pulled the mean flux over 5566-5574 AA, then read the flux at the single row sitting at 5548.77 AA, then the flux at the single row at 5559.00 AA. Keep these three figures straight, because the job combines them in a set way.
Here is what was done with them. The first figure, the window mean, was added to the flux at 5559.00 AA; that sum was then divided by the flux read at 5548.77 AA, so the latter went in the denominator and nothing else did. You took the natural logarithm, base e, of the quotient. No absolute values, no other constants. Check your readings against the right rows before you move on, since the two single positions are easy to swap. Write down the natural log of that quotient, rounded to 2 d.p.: 0.64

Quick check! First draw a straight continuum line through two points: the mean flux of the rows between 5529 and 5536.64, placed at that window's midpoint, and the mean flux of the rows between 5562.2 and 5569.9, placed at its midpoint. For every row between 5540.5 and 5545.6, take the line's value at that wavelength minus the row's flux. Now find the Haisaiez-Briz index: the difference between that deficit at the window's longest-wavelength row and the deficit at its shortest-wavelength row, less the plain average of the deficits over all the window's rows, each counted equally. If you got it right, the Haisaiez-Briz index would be 2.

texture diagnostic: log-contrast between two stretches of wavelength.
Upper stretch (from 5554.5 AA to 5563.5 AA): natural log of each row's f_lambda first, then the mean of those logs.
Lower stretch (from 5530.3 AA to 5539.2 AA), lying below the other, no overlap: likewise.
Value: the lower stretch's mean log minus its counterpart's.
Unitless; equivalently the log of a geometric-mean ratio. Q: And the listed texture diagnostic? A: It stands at 0.053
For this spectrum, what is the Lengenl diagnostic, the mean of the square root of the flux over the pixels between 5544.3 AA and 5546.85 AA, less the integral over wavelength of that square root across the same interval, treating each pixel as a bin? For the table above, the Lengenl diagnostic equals -4.98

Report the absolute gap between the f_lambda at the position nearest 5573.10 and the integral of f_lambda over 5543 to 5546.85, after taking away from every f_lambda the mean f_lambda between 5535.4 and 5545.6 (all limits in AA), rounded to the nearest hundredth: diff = 0.69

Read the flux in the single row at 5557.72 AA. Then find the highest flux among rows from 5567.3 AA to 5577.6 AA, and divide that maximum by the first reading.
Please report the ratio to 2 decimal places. 1.06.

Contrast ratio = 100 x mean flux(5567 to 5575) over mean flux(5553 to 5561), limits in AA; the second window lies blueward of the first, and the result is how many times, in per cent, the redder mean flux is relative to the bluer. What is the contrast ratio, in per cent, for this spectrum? 91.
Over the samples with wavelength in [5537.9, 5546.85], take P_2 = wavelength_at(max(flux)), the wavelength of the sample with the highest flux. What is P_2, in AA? 5541.11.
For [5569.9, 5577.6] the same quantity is 5576.95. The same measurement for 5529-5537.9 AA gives 5536.01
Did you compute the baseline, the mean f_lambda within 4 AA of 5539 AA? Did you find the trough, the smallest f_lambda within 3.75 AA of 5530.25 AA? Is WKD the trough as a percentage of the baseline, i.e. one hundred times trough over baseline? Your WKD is 84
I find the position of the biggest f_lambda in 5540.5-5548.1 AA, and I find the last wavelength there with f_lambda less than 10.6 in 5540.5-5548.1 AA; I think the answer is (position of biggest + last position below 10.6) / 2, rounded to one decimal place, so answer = 5544.3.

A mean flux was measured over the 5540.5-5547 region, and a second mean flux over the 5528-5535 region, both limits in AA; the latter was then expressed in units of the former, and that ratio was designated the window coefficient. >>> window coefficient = 0.97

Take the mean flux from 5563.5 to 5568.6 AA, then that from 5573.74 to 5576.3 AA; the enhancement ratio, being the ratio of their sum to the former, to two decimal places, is 2.02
